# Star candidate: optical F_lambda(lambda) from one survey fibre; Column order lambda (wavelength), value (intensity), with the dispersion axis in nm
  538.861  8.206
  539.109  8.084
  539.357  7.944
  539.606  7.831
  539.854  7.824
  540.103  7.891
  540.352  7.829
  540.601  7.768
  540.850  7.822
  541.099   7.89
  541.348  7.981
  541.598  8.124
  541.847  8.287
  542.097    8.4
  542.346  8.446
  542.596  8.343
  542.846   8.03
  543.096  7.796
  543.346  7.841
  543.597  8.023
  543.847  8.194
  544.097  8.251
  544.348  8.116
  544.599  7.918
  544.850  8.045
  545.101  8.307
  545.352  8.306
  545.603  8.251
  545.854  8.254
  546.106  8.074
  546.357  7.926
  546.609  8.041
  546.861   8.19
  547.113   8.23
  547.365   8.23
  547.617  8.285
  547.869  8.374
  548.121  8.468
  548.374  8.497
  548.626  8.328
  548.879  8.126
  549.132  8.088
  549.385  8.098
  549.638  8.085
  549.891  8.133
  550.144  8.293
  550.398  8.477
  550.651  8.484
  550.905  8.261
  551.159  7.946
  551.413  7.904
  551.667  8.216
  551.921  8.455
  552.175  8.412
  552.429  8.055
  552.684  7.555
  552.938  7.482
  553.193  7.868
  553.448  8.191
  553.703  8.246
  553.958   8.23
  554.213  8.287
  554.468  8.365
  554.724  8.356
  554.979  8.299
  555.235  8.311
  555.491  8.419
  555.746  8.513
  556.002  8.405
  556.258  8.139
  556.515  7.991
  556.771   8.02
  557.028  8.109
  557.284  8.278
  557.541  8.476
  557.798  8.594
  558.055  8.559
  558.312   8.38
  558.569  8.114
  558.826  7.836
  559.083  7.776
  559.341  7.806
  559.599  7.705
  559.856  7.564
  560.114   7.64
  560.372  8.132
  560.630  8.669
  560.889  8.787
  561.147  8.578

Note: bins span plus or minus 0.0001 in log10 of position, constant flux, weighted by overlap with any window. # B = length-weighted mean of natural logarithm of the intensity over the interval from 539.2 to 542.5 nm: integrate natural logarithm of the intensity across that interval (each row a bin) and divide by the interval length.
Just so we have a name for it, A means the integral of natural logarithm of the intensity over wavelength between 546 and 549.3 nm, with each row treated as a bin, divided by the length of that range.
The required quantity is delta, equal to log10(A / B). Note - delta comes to 0.005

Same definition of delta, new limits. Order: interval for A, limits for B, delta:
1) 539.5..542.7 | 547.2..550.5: -0.006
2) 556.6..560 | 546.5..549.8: -0.004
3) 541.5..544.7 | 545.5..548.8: -0.003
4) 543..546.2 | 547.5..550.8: -0.005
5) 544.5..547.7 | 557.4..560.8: 0.002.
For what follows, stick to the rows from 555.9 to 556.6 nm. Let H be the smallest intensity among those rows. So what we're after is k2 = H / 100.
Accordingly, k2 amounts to 0.0799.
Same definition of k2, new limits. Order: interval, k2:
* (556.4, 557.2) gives 0.0799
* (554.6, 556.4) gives 0.0814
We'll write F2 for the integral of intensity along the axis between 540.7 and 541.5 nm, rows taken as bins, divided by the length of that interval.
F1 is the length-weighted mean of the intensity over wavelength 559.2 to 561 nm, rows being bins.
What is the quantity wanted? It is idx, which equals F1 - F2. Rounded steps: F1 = 8.03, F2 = 7.9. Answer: 0.1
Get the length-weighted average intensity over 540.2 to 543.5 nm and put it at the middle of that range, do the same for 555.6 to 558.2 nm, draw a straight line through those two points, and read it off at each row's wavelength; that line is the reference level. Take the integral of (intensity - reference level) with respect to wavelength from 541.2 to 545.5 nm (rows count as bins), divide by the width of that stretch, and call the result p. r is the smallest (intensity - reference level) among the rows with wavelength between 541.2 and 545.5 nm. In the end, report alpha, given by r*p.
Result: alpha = -0.020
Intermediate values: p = 0.074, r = -0.27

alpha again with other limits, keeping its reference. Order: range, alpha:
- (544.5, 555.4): -0.001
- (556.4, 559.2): 0.074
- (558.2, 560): 0.378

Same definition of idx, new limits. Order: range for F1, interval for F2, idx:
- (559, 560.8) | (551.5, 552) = -0.4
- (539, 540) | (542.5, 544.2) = -0.1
